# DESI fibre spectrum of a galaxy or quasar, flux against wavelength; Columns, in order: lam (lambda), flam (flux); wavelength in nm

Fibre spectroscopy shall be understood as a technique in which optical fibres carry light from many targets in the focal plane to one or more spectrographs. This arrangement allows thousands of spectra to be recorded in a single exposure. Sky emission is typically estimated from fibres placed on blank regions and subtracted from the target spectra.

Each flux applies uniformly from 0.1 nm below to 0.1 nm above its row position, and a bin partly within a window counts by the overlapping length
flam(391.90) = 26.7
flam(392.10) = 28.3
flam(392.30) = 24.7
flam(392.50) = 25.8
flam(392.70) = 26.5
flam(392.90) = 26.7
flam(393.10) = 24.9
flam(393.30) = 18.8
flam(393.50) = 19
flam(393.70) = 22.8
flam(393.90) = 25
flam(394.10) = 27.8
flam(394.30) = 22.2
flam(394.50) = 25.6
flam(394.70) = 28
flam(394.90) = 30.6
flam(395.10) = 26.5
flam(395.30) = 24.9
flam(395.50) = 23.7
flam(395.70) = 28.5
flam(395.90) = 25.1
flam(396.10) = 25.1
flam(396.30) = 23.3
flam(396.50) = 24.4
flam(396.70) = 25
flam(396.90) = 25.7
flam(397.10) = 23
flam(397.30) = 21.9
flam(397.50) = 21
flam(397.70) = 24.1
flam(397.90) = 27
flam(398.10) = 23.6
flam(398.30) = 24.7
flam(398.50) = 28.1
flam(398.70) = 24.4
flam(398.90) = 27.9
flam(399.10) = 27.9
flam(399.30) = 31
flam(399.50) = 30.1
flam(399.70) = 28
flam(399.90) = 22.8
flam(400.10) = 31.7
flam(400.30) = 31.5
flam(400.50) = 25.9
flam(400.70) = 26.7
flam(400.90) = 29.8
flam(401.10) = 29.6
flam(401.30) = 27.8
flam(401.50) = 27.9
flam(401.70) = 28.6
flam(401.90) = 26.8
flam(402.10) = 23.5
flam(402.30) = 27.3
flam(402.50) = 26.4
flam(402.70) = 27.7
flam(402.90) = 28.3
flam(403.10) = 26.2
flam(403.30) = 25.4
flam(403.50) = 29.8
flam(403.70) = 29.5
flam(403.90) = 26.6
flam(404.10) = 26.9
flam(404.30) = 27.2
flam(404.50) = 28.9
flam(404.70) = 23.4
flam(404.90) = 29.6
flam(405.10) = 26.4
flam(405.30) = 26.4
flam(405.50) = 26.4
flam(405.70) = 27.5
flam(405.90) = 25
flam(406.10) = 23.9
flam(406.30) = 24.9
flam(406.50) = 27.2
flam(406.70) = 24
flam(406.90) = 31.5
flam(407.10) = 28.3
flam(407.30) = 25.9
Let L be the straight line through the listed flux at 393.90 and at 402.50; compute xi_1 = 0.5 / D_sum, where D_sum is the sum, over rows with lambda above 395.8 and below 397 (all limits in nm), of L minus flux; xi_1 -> 0.13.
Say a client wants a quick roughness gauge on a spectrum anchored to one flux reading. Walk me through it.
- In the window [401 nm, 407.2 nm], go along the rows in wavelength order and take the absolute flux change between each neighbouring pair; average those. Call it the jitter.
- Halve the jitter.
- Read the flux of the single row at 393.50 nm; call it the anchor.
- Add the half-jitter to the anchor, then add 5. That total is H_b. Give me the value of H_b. 25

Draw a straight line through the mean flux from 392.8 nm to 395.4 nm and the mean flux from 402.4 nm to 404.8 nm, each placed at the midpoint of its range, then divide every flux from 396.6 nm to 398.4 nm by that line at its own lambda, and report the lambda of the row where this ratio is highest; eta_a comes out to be 397.90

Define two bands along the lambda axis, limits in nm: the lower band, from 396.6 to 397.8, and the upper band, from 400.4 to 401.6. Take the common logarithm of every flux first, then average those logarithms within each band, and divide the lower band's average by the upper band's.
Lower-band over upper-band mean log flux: 0.947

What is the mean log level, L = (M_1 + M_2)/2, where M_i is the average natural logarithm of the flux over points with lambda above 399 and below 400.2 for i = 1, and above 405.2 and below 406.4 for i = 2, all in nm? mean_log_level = 3.30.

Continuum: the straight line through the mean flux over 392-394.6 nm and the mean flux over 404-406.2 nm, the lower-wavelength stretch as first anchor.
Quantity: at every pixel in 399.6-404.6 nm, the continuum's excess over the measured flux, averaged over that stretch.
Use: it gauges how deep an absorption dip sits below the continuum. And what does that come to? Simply -1.6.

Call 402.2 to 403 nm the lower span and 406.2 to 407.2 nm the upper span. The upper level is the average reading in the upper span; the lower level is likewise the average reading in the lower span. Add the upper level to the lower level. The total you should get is 54.6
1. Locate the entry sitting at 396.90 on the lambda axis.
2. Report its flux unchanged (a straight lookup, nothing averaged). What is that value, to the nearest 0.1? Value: 25.7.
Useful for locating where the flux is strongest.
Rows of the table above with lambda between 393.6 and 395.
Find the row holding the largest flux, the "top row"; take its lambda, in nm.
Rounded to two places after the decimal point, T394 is 394.90 nm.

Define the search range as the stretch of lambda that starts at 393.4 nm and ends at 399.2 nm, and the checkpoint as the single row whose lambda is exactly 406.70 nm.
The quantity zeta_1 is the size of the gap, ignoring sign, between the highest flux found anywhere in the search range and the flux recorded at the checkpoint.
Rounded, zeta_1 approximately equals 7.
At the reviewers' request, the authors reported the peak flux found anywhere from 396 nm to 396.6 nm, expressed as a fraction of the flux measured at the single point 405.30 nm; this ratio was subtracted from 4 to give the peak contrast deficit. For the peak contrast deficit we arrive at 3.05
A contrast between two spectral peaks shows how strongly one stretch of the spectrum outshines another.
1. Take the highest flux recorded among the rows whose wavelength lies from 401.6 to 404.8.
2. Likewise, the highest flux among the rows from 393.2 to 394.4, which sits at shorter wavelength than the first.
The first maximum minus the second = 2.0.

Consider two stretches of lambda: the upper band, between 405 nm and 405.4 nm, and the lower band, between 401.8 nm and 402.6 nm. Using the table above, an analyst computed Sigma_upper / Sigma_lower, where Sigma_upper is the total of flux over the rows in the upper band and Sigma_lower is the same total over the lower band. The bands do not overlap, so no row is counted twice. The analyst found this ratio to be 0.51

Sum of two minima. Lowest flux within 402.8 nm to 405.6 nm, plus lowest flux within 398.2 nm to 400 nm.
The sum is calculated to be 46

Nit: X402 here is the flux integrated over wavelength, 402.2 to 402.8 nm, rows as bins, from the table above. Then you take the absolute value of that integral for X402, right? 16.3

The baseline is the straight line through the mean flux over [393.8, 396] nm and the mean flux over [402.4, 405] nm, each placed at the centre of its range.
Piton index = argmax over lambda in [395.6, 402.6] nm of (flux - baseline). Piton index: 400.10 nm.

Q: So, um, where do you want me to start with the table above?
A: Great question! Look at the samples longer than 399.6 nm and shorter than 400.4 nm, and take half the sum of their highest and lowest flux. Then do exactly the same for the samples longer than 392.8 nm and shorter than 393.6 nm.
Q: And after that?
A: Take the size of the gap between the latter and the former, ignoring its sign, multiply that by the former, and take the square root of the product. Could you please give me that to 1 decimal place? 11.1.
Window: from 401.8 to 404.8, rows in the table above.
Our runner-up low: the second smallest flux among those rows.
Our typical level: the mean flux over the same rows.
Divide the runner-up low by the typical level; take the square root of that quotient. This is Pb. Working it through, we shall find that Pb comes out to 0.93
